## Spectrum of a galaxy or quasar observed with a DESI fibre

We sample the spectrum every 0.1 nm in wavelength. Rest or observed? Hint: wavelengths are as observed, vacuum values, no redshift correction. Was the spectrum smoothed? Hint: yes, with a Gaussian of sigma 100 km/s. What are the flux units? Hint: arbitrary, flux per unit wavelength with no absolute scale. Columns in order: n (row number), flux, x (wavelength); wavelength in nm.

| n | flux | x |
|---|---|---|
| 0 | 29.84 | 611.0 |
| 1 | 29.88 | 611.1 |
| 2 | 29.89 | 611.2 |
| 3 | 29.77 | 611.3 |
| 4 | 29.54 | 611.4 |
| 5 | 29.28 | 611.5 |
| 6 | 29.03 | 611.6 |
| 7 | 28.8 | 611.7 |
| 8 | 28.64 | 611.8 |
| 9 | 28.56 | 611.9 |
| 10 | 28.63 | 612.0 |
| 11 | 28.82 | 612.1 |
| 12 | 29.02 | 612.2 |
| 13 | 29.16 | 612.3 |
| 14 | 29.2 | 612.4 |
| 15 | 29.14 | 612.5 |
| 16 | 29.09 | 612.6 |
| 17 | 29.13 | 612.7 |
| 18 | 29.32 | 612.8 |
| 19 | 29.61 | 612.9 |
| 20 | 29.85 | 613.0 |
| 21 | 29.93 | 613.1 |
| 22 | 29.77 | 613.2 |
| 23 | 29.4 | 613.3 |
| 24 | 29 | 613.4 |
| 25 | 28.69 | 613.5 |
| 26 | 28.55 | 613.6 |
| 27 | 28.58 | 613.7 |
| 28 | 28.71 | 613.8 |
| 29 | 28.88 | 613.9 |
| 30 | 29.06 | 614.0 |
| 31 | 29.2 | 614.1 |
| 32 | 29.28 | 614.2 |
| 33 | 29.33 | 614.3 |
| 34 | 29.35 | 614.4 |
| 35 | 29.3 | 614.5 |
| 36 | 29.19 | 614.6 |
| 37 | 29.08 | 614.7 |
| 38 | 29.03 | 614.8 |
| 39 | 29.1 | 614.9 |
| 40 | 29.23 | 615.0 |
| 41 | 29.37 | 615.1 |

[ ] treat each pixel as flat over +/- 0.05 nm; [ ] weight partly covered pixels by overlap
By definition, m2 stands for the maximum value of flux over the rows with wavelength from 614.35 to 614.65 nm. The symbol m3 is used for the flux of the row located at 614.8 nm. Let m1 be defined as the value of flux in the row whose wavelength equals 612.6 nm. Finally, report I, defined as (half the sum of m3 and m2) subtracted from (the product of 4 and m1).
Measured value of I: 87.2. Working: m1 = 29.09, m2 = 29.35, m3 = 29.03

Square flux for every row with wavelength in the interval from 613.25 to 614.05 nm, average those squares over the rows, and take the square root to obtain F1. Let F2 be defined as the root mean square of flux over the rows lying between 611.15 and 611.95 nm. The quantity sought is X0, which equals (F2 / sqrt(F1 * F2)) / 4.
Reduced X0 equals 0.251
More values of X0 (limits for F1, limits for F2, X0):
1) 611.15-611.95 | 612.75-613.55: 0.251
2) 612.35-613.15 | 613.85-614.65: 0.249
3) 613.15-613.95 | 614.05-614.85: 0.251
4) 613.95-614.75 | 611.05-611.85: 0.251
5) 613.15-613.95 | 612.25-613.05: 0.252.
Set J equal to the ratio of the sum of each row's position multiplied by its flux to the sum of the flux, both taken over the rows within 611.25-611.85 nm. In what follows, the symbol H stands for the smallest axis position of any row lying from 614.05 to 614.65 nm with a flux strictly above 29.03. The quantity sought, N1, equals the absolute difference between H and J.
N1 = 2.55 nm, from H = 614.1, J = 611.55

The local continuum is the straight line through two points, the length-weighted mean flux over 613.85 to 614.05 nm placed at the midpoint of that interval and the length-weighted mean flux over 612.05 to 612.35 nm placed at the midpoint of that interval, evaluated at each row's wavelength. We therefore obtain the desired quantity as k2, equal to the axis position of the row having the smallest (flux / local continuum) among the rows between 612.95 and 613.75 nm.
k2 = 613.6 nm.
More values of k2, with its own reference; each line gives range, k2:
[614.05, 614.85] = 614.8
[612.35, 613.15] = 612.6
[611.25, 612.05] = 611.9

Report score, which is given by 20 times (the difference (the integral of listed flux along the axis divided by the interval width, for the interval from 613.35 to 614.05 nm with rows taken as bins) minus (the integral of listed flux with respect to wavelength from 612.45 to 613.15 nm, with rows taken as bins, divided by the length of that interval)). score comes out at -13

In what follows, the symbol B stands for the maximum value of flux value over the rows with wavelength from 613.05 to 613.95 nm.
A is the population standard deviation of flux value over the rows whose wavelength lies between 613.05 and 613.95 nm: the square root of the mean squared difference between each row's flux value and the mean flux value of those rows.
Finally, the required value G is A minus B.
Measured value -29.4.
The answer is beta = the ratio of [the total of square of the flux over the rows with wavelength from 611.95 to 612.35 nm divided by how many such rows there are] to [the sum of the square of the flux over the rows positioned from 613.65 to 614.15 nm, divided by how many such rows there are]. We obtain 1.00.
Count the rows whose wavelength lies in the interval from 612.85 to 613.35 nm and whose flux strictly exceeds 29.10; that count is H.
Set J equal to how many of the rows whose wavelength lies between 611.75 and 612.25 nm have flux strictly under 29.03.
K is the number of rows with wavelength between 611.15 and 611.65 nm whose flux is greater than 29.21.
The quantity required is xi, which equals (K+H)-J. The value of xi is 4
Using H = 5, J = 5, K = 4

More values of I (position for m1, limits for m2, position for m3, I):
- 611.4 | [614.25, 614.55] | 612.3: 88.9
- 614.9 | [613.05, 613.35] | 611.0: 86.5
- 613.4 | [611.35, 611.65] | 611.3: 86.3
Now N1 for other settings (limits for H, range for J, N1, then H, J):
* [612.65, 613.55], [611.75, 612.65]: 0.50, 612.7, 612.20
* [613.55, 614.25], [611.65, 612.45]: 1.95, 614.0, 612.05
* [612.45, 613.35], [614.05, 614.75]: 1.90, 612.5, 614.40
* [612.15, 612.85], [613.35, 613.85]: 1.30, 612.3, 613.60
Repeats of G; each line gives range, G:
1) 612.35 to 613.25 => -29.6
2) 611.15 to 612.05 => -29.4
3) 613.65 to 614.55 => -29.1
